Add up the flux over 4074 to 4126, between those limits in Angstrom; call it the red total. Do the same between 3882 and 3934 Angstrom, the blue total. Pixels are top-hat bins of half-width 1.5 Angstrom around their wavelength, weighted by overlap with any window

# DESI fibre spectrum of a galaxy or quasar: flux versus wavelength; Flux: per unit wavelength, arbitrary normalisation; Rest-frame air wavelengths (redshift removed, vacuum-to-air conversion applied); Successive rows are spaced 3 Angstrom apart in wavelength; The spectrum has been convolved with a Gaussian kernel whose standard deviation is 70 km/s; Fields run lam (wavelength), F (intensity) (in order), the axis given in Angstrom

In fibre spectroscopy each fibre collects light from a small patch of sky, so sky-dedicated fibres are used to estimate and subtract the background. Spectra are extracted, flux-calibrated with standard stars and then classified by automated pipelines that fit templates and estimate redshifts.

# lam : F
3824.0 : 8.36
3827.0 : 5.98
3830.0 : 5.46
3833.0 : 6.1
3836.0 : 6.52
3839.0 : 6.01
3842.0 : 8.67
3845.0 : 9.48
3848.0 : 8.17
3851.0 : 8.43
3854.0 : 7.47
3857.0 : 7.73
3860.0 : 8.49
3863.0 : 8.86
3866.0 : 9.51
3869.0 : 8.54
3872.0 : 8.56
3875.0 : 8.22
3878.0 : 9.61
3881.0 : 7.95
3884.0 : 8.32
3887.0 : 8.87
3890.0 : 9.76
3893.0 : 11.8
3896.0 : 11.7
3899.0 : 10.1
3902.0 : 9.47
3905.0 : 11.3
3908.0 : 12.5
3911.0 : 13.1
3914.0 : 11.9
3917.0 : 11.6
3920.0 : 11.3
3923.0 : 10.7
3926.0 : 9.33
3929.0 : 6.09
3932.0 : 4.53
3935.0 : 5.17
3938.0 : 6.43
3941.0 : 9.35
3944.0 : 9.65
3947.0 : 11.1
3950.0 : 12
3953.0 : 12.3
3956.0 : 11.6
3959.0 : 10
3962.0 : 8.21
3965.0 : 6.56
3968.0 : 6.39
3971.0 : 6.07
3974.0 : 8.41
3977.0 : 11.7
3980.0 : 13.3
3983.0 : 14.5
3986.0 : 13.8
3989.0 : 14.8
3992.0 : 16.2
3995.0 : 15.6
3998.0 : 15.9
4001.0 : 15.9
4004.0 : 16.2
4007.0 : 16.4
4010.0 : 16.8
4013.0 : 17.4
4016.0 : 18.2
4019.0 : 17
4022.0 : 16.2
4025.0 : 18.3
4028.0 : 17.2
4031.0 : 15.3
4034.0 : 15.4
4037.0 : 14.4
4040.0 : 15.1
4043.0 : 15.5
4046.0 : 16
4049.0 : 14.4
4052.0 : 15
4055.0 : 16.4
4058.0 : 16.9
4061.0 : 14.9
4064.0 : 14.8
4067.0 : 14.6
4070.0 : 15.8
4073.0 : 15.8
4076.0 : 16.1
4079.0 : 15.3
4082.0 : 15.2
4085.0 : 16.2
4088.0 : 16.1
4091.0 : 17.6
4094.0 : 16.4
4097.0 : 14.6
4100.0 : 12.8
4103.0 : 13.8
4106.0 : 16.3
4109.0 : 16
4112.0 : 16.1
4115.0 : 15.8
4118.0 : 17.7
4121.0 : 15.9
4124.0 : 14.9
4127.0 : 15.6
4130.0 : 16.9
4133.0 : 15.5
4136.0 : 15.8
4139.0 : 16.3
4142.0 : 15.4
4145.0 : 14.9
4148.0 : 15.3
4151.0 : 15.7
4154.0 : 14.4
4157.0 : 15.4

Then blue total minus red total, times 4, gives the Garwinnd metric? -378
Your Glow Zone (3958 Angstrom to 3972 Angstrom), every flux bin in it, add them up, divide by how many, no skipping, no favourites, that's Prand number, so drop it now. 7.4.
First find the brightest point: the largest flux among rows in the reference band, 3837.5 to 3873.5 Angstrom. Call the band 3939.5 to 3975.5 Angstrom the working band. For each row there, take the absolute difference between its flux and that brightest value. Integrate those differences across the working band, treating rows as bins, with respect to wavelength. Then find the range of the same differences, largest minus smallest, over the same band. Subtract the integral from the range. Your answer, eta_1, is -62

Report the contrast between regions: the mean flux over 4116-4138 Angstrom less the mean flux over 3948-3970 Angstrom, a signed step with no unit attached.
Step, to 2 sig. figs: 6.5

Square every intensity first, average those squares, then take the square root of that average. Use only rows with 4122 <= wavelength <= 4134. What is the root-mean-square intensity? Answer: 15.7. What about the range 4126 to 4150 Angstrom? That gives 15.7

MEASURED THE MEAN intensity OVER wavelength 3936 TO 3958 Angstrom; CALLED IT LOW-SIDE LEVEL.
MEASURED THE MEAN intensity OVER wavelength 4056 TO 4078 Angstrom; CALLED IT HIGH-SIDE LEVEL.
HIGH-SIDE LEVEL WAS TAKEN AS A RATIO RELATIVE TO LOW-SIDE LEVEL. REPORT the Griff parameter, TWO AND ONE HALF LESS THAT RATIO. 1.0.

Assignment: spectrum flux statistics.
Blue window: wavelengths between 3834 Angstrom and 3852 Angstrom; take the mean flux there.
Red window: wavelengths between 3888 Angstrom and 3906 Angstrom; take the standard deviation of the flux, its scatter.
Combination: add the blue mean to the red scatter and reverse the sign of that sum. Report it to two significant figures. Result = -8.8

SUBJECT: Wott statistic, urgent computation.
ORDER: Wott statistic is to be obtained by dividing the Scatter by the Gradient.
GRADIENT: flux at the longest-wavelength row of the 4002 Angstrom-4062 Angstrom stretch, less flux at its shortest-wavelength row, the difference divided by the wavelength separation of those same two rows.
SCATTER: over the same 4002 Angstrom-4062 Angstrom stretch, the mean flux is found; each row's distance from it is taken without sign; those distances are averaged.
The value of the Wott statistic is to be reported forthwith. -41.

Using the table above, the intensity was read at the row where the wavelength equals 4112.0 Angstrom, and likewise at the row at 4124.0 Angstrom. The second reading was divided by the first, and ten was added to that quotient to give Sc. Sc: 10.9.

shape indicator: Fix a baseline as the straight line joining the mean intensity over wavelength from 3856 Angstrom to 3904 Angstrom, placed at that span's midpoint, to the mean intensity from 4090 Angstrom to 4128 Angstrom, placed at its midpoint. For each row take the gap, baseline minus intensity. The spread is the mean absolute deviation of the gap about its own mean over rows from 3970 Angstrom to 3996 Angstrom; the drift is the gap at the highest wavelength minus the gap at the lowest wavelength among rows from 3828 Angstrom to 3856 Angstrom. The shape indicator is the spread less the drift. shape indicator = 3.8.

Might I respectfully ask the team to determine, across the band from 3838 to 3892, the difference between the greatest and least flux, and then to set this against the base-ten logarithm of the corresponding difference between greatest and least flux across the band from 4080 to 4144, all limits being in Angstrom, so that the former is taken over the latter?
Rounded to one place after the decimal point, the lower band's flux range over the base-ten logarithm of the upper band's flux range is 5.4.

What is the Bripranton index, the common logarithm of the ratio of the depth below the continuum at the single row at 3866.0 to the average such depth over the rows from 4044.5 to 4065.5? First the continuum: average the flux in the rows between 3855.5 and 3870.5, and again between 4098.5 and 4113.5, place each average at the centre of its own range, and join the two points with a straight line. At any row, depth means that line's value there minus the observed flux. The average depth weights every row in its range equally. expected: -0.4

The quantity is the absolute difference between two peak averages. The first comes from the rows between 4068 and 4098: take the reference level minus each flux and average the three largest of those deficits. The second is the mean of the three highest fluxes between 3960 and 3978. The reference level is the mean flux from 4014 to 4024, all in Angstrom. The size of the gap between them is 7.3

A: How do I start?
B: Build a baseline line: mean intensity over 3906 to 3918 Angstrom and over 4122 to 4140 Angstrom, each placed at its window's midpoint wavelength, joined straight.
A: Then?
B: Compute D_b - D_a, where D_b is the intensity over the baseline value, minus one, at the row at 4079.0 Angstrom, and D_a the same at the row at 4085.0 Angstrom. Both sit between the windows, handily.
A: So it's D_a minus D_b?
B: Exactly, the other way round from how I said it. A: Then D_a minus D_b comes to 0.1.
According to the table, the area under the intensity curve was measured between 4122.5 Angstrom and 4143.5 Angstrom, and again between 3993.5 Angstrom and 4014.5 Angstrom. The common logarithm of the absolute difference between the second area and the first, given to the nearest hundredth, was 1.06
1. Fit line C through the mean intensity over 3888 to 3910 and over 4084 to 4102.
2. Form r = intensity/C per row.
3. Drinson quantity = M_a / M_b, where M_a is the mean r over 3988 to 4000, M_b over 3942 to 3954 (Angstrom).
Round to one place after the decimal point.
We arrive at 1.3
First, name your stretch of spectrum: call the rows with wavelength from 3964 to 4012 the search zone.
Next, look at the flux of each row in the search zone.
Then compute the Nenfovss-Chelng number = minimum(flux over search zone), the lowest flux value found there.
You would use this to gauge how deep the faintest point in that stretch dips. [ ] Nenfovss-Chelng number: 6.07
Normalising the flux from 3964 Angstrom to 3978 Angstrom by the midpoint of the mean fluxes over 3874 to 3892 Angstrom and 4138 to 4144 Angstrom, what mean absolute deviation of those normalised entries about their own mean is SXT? 0.14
